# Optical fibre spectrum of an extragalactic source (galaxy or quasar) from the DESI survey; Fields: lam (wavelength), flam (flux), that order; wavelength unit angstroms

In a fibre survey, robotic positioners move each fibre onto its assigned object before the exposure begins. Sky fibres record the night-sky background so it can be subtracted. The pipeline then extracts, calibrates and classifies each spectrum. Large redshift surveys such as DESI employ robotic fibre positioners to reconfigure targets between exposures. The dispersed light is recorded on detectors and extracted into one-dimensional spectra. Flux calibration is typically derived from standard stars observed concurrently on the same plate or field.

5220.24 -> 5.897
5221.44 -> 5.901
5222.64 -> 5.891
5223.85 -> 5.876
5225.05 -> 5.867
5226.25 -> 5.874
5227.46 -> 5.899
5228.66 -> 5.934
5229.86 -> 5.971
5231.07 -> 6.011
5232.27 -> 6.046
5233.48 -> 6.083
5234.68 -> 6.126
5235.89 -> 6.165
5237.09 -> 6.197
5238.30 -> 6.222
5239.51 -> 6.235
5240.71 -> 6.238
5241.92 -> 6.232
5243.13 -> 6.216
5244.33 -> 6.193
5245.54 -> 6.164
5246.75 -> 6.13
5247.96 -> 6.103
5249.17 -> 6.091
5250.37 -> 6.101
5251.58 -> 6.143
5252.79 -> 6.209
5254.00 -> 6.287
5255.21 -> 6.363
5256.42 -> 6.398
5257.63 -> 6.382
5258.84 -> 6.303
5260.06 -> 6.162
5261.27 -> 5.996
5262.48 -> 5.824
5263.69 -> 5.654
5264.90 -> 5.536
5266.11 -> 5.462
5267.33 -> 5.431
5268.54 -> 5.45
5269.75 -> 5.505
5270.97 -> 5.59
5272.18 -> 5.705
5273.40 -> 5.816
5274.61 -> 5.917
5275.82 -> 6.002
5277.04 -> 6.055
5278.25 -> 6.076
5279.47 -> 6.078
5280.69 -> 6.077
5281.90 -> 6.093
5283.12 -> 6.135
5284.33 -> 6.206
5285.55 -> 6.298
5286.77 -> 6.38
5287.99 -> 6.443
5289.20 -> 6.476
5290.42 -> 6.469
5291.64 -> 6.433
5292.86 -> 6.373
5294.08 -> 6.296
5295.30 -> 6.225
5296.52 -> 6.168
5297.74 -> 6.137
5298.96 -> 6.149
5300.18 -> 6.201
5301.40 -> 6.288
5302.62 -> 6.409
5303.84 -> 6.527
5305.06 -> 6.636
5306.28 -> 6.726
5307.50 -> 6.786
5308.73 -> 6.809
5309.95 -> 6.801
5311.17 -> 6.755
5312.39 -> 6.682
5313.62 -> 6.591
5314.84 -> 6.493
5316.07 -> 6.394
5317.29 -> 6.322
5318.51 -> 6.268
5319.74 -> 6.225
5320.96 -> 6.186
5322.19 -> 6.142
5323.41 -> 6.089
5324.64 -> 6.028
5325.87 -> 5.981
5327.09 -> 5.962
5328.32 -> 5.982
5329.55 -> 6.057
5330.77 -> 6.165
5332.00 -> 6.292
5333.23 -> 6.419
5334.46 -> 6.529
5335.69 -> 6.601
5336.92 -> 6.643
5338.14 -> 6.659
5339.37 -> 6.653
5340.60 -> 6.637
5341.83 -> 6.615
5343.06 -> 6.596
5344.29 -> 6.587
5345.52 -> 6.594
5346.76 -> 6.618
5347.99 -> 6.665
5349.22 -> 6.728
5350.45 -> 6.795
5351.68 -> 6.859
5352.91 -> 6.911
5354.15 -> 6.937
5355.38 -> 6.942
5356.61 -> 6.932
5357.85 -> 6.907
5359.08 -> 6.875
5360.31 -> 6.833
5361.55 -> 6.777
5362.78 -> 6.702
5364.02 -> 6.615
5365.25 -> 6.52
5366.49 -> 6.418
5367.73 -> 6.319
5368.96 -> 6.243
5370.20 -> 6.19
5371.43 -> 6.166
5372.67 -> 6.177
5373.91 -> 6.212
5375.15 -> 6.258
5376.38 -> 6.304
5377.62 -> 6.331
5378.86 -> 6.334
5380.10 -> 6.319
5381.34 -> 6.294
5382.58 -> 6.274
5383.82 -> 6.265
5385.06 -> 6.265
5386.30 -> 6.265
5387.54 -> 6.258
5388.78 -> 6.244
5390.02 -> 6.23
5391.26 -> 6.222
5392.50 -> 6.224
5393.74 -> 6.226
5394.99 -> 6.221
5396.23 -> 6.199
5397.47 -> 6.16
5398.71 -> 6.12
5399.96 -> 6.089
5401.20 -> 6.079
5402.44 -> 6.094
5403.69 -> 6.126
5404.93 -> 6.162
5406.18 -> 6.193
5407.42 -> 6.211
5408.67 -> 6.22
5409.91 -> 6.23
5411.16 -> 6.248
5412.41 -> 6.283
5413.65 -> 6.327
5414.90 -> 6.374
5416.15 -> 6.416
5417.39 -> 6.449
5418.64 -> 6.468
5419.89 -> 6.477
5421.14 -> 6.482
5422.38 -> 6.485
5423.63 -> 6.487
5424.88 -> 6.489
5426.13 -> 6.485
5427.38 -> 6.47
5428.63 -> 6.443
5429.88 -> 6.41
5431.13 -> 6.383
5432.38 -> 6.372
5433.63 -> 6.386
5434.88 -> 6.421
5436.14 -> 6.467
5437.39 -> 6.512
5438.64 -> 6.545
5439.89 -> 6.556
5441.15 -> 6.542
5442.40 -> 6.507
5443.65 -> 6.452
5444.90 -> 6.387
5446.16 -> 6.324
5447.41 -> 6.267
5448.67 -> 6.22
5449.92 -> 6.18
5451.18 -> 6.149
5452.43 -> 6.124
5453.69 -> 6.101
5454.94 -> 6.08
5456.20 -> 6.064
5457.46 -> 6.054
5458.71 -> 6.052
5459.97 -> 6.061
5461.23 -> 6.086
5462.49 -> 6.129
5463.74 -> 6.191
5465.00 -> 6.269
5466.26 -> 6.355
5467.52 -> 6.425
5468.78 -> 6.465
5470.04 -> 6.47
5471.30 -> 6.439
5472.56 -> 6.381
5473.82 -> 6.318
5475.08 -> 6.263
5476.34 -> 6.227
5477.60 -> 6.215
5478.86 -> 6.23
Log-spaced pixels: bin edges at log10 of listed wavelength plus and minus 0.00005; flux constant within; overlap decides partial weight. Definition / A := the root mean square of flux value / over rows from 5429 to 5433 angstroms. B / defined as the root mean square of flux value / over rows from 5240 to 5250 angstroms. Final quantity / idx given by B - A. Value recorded -0.2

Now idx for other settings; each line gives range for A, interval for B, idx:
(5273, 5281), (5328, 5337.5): 0.3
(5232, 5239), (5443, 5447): 0.2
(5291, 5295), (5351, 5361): 0.5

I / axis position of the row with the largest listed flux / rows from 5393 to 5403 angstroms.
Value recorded 5393.74 angstroms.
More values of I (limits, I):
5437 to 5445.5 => 5439.89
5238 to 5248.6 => 5240.71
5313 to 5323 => 5313.62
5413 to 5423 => 5422.38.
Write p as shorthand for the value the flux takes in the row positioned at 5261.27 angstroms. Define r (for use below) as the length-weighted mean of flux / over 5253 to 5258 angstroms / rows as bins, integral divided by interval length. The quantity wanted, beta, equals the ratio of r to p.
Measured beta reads 1.06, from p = 5.996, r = 6.34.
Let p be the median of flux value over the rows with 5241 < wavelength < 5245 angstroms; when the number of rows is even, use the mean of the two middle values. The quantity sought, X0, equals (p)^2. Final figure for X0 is 38.6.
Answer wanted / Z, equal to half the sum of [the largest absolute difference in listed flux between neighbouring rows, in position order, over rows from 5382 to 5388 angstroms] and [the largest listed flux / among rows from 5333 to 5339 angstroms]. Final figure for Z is 3.33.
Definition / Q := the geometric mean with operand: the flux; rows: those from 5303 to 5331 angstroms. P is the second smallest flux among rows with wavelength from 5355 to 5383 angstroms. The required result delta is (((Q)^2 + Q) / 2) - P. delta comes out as 17.3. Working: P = 6.177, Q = 6.4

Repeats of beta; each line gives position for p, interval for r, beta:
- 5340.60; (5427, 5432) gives 0.97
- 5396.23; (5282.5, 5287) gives 1.01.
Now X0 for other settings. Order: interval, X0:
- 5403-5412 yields 38.6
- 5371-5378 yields 38.9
